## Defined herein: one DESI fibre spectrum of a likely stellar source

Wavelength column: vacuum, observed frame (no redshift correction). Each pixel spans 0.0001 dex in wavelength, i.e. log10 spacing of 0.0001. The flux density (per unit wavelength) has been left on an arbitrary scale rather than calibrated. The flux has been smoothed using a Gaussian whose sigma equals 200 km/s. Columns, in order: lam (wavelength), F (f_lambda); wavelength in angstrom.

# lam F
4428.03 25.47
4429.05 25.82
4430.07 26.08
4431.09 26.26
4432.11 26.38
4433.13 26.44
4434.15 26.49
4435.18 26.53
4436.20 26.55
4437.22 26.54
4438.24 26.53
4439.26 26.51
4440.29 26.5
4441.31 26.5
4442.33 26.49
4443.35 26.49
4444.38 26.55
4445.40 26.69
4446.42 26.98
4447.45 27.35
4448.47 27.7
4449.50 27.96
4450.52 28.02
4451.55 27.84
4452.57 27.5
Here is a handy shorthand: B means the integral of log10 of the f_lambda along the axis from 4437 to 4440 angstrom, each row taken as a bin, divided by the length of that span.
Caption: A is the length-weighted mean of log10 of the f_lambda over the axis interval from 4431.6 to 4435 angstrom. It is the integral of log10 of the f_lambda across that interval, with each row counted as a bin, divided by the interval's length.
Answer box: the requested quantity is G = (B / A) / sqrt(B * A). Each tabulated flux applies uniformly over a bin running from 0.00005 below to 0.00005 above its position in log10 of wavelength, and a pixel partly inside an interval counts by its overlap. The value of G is 0.705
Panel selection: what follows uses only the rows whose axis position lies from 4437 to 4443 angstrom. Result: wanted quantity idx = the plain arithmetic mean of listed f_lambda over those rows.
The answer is 26.5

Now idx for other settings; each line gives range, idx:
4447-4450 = 27.7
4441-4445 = 26.5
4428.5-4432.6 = 26.1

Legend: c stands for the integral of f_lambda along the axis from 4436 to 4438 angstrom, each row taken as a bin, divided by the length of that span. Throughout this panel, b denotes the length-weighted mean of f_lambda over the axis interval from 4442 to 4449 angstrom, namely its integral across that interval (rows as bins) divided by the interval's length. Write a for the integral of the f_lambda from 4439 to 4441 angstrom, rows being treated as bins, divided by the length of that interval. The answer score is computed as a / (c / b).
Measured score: 26.7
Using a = 26.4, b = 26.9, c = 26.6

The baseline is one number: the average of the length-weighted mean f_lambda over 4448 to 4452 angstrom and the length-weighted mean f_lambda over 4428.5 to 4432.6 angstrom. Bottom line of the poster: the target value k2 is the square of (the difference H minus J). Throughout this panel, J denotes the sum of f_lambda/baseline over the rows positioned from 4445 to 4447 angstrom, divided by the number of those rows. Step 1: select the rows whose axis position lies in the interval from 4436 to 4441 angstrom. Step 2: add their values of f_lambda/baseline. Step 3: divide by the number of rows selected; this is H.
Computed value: 0.0001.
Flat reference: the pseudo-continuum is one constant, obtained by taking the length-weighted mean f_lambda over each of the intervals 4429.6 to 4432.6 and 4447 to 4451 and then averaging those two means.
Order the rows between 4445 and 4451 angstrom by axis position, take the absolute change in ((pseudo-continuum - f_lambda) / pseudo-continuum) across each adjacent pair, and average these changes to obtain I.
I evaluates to 0.0098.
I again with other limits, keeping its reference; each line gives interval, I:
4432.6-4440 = 0.0009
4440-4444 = 0.0001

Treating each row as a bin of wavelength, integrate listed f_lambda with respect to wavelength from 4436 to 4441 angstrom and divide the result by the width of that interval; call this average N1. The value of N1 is 26.5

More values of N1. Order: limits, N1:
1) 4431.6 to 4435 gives 26.4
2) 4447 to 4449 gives 27.5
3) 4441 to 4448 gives 26.8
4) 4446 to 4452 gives 27.6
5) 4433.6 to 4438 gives 26.5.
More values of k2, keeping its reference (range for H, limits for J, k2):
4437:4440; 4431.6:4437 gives 0.0000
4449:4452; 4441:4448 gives 0.0020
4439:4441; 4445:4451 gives 0.0012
